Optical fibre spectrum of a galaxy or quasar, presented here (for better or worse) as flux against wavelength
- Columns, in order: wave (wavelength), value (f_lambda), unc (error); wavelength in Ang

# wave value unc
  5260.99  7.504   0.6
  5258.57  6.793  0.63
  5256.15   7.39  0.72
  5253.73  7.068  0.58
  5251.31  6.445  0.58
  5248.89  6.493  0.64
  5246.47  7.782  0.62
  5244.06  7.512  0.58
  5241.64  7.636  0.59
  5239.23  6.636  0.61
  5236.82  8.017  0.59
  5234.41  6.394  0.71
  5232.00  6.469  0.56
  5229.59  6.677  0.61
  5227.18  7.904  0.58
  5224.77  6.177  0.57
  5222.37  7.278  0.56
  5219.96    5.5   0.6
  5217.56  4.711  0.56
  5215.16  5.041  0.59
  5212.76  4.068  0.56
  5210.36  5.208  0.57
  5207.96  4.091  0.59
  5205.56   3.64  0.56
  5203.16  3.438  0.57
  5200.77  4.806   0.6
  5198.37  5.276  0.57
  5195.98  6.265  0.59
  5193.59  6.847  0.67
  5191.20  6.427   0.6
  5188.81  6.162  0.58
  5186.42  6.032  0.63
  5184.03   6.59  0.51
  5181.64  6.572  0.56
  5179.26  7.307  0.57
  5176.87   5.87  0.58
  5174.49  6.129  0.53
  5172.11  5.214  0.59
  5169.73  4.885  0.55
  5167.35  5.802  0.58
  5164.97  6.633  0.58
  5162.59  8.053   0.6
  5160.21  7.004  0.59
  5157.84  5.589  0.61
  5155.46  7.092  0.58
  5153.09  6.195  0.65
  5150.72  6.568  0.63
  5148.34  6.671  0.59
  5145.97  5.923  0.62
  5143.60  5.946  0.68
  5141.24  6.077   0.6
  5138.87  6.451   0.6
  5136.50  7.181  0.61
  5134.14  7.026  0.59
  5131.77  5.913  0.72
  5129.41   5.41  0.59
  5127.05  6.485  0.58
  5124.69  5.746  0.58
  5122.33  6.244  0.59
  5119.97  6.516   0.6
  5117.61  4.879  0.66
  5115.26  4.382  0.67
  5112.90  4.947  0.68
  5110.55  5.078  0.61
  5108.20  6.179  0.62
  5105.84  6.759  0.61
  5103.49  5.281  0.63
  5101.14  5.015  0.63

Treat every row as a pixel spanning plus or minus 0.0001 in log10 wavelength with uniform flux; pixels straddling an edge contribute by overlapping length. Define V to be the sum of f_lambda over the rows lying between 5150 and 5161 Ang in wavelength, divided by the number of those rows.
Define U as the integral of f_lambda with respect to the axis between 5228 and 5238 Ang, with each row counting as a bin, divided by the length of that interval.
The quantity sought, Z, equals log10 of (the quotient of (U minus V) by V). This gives -1.2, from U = 6.92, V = 6.5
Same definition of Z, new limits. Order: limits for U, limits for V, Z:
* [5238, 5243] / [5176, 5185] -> -1.1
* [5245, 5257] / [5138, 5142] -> -0.9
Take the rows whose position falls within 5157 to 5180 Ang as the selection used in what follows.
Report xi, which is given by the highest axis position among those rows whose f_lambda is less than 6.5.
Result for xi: 5176.87 Ang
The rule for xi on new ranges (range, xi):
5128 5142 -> 5141.24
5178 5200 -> 5198.37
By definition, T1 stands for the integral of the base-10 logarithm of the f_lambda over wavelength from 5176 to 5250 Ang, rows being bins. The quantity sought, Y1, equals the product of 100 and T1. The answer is 5733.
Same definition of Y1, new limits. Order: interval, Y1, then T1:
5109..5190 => 6352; 64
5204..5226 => 1527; 15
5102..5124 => 1633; 16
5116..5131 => 1146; 11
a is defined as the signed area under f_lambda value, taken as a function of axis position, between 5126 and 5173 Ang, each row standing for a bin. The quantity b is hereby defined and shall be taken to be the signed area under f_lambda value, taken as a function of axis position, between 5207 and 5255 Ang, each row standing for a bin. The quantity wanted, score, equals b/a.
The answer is 1.03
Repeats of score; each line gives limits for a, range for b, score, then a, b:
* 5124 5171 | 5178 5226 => 0.90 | 298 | 267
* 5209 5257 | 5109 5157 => 0.93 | 312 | 290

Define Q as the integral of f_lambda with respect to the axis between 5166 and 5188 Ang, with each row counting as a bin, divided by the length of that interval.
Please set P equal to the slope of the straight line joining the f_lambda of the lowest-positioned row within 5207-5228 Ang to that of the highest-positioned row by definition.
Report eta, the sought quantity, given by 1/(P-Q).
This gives -0.171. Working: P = 0.20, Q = 6.1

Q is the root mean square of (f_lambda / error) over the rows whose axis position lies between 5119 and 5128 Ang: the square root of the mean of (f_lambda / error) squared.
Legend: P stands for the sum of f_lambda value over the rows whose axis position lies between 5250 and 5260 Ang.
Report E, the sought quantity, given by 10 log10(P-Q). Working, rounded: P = 28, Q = 10.6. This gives 12.3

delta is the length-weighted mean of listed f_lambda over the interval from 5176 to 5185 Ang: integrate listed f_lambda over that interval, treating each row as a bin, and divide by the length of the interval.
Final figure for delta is 6.6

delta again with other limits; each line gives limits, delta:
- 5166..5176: 5.5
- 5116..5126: 5.8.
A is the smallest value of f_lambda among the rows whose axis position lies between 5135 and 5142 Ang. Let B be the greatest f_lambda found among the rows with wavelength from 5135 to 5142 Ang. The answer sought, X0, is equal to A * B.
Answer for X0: 43.6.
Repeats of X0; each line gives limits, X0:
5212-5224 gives 29.6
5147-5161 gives 39.6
